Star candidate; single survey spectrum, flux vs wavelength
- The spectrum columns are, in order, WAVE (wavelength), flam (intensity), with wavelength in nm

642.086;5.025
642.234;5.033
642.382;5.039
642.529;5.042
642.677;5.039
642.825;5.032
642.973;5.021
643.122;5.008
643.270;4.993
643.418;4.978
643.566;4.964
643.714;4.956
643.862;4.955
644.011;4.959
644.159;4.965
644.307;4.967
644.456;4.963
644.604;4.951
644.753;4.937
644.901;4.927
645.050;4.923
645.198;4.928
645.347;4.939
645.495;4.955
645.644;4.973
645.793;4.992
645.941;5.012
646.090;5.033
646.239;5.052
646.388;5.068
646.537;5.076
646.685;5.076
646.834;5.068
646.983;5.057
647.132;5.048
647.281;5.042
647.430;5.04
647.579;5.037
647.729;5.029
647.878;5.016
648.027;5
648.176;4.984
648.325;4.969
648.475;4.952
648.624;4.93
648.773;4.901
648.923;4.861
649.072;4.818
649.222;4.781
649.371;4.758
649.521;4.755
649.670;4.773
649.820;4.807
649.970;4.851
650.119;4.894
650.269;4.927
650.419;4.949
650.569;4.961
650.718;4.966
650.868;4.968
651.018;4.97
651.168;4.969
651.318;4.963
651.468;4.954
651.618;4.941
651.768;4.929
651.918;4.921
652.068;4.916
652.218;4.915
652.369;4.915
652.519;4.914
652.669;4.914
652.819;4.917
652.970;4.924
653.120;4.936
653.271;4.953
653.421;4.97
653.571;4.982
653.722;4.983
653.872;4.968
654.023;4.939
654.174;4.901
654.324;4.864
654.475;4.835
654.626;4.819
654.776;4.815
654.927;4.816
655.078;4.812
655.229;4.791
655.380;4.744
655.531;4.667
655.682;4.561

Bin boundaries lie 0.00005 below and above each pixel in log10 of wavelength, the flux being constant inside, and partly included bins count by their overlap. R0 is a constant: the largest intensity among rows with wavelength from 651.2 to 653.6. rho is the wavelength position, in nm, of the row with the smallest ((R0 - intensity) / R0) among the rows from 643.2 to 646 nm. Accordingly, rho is 645.941 nm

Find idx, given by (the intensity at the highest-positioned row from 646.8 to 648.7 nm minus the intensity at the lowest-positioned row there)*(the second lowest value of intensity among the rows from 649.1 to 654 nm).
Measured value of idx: -0.7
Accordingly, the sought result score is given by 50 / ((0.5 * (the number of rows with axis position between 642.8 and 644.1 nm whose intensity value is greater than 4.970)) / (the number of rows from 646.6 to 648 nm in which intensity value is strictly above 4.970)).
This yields 180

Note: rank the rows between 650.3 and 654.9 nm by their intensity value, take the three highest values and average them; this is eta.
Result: 4.978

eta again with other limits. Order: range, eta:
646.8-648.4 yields 5.058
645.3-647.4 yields 5.073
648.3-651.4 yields 4.969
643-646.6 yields 5.065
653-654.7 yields 4.978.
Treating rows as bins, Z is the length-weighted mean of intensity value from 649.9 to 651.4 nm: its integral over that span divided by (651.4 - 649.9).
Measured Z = 4.94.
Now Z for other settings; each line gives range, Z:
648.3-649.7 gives 4.85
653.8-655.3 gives 4.85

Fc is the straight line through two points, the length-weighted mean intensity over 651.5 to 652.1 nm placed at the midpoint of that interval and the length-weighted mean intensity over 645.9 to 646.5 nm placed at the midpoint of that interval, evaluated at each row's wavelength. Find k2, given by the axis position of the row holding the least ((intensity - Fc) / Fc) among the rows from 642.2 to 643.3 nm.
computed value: 643.270 nm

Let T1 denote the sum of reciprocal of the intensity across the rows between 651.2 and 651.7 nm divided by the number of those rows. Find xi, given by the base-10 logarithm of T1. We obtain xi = -0.695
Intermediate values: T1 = 0.202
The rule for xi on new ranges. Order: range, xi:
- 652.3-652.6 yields -0.691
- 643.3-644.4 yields -0.696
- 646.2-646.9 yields -0.705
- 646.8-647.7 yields -0.703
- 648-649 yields -0.694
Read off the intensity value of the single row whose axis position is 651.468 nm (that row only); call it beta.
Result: 4.954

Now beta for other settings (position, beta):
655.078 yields 4.812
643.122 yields 5.008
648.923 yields 4.861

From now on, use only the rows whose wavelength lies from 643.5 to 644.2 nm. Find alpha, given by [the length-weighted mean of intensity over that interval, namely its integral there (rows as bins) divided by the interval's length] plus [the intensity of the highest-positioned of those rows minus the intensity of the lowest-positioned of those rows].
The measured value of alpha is 4.96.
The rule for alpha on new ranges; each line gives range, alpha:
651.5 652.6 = 4.90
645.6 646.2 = 5.07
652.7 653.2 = 4.94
